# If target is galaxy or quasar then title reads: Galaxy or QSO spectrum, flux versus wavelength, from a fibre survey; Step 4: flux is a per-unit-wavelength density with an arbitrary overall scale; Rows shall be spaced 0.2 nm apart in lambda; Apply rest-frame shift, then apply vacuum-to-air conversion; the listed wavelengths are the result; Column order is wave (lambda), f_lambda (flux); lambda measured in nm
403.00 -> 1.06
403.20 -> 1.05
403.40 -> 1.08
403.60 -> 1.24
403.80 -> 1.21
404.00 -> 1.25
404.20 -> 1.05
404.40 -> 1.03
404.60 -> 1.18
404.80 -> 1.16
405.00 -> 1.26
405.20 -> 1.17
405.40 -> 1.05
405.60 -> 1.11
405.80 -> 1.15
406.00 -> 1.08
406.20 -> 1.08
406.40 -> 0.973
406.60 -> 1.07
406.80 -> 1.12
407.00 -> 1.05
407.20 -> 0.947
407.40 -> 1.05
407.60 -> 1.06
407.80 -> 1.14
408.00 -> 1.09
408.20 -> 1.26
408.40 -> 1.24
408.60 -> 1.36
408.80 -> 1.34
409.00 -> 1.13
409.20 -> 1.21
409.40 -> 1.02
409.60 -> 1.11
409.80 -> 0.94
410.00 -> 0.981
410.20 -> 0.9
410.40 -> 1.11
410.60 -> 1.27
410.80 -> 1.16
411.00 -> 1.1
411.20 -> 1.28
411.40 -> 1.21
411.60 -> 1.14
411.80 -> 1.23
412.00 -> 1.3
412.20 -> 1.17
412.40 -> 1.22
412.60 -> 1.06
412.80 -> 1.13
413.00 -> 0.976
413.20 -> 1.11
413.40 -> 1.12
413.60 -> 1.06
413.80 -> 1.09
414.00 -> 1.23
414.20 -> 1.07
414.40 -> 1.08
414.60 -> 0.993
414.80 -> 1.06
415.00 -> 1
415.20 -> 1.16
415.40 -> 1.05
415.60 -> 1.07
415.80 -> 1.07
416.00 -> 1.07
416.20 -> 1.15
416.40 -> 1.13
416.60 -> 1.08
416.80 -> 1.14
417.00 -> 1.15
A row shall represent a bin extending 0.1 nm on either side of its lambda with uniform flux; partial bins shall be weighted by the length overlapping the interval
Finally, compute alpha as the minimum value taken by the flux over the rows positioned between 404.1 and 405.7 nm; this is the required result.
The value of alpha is 1.03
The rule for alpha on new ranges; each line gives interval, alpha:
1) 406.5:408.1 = 0.947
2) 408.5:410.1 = 0.94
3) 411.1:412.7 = 1.06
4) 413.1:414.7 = 0.993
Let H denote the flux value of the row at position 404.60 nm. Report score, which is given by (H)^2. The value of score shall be 1.39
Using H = 1.18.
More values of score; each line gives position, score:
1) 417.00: 1.32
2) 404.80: 1.35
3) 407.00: 1.10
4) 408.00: 1.19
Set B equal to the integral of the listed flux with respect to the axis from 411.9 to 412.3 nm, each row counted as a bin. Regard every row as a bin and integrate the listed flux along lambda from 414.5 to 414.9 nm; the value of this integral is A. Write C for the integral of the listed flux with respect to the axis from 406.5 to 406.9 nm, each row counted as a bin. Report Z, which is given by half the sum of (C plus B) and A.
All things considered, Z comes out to 0.67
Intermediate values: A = 0.411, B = 0.49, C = 0.438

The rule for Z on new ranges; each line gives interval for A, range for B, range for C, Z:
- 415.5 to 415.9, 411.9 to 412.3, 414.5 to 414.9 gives 0.67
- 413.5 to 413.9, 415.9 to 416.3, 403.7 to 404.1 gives 0.68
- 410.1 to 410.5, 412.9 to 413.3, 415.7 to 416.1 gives 0.62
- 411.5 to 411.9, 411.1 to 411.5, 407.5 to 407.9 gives 0.71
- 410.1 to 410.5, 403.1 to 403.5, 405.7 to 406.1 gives 0.64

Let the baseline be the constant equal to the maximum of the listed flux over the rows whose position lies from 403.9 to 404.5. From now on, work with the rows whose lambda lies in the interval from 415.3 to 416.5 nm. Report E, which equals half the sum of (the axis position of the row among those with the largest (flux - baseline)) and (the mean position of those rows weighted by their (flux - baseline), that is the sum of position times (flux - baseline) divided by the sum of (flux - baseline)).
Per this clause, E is 416.02 nm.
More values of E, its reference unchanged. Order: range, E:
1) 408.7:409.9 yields 409.20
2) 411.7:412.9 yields 412.30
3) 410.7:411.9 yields 411.20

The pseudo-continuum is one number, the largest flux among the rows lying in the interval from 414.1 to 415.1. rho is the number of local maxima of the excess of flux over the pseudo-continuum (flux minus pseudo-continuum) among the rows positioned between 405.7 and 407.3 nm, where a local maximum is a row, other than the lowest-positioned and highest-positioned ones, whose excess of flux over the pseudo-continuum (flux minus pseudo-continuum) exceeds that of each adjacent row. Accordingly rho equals 1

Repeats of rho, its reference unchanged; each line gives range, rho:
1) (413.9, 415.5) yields 3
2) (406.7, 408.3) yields 1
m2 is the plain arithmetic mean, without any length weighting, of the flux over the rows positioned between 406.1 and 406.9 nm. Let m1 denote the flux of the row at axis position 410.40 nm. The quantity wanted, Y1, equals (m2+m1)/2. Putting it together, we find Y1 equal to 1.09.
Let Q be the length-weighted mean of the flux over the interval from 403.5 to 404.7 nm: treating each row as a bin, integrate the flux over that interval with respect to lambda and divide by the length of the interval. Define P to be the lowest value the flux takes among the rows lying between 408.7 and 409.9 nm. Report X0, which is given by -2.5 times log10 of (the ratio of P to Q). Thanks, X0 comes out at 0.23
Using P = 0.94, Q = 1.16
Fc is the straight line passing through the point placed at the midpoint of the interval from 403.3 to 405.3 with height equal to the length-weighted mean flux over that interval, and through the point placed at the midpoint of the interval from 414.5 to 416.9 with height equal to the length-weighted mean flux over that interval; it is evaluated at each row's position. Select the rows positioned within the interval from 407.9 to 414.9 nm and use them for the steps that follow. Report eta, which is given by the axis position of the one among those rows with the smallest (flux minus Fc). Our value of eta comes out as 410.20 nm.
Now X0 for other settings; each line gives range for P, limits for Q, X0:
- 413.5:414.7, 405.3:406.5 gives 0.08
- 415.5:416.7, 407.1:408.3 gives 0.02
